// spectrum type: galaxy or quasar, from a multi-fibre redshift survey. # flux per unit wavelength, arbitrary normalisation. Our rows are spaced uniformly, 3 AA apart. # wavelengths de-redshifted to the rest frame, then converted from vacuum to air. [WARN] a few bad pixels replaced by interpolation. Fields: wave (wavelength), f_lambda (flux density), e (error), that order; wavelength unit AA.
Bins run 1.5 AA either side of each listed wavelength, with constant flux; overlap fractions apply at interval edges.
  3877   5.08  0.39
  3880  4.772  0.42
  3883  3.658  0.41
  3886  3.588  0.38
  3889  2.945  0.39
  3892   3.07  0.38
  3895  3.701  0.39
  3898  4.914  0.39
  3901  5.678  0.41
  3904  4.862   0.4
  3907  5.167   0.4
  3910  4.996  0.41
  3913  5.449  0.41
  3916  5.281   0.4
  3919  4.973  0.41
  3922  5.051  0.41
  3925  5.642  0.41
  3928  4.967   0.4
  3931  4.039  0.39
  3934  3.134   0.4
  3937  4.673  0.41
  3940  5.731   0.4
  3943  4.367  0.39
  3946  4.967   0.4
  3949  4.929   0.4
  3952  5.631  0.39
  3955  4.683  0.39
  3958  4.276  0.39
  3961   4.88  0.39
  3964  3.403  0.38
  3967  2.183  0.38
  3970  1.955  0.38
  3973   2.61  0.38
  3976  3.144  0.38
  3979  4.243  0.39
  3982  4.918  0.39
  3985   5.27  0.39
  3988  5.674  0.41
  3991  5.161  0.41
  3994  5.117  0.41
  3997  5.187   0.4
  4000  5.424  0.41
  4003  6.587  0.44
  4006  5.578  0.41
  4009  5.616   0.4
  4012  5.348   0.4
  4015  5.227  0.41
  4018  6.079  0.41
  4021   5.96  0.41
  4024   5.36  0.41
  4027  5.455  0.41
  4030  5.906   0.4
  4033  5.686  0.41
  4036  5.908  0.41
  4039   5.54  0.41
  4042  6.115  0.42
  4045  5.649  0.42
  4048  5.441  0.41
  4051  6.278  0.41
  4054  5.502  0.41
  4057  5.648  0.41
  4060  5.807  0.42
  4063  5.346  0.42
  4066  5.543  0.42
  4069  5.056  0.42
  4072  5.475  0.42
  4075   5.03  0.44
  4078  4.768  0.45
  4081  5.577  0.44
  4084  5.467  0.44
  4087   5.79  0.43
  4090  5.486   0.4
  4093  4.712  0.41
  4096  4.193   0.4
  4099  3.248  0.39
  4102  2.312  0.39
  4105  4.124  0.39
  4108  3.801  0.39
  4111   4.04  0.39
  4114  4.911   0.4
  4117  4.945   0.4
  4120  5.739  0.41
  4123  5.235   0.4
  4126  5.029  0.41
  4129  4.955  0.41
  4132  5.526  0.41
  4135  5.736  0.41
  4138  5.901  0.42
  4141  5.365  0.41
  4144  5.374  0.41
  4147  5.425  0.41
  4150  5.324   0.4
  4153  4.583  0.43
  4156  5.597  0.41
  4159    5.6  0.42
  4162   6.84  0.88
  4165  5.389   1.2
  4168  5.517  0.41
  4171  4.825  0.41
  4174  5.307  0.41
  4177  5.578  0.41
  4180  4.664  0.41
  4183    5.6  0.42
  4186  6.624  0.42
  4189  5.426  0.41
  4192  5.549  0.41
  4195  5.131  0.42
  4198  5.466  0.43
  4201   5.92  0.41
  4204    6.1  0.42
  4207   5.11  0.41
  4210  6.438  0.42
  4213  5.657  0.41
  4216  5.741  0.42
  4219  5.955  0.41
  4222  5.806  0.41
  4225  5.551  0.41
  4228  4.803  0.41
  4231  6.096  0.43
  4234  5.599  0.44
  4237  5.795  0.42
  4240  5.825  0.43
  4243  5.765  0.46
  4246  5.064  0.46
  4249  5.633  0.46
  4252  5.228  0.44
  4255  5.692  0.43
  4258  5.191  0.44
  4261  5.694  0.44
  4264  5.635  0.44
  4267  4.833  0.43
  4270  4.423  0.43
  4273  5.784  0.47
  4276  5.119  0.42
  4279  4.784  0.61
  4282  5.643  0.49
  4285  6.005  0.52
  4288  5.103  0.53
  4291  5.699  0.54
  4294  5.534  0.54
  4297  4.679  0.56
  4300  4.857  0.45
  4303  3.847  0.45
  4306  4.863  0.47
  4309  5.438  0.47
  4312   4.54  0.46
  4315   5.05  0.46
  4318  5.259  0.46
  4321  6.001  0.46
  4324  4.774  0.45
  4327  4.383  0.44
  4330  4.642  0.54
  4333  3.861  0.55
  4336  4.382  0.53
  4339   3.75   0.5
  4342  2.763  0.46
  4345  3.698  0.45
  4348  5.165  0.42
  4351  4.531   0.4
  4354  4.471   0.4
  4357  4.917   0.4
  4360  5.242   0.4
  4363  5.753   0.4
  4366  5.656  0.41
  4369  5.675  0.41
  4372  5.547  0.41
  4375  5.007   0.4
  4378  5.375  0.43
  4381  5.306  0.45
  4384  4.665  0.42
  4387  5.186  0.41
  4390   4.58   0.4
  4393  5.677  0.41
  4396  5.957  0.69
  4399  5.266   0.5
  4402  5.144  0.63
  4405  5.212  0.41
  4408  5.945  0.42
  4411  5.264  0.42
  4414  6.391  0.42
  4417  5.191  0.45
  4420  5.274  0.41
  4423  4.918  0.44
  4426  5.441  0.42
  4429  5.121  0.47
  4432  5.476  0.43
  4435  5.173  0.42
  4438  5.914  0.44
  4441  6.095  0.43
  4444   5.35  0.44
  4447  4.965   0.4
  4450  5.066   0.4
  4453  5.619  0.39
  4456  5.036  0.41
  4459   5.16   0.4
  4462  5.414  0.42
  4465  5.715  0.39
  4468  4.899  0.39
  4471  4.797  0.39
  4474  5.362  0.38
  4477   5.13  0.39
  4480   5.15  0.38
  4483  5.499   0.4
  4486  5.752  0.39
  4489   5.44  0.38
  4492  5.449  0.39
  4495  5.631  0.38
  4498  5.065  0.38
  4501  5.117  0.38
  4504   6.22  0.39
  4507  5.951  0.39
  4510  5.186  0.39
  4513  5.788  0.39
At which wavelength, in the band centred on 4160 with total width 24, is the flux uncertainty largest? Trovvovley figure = 4165 AA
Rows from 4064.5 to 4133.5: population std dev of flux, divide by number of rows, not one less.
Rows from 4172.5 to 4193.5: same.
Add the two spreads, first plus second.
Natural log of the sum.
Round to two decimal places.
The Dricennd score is 0.32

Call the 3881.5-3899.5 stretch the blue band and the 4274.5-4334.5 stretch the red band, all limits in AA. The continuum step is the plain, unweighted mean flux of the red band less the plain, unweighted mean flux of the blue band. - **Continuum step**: 1.4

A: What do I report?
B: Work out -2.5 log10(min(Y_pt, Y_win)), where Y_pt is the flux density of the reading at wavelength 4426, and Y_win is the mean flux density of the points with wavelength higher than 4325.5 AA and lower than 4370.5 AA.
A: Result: -1.66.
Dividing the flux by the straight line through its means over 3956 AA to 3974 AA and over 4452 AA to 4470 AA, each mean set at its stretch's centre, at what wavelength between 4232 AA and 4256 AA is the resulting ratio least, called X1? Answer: 4246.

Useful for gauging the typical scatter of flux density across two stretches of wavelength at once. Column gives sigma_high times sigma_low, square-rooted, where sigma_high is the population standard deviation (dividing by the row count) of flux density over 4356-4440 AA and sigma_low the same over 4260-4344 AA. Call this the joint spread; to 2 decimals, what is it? 0.55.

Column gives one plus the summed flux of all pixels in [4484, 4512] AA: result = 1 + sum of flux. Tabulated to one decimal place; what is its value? 50.8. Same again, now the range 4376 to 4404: 48.2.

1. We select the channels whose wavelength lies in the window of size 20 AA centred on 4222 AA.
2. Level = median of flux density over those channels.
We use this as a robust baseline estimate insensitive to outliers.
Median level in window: 5.7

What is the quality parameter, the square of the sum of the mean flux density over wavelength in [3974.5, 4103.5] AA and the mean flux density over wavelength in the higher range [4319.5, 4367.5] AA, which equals 98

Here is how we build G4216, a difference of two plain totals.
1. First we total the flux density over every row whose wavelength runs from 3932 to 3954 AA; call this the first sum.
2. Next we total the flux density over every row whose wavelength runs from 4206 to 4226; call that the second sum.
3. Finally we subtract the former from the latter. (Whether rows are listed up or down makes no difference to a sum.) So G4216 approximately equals 7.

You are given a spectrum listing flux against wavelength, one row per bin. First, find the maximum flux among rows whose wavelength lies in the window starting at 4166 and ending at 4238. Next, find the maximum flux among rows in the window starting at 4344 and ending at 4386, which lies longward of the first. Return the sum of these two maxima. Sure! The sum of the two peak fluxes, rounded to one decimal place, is 12.4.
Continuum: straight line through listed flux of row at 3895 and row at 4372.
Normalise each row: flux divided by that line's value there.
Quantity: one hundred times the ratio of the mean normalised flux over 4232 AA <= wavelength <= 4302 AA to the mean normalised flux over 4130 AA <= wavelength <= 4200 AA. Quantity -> 90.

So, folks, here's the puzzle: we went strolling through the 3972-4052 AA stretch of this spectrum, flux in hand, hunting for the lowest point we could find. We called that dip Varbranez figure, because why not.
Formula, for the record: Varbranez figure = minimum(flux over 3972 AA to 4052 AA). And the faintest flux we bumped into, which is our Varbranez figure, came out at 2.61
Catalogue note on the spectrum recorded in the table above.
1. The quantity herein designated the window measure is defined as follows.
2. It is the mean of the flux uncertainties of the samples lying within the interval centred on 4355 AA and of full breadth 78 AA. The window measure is 0.439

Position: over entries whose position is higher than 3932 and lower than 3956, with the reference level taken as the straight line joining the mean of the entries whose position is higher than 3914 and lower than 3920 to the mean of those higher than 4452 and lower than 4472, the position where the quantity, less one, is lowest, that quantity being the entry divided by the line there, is 3934 AA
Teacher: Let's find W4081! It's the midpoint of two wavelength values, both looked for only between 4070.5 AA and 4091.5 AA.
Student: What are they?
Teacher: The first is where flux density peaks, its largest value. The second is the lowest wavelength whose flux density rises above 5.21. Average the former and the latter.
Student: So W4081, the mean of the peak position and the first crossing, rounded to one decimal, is 4079.5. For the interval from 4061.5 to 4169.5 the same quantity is 4112.5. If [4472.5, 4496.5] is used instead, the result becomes 4480.0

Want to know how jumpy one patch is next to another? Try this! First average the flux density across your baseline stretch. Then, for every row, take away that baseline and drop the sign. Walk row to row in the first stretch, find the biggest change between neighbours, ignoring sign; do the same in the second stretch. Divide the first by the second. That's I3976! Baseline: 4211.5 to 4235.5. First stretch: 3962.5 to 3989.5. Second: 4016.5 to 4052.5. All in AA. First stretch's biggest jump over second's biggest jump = 2.6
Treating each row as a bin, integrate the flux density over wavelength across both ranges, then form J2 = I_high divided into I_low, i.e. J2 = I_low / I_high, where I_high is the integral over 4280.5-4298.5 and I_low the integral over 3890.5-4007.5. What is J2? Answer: 5.6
